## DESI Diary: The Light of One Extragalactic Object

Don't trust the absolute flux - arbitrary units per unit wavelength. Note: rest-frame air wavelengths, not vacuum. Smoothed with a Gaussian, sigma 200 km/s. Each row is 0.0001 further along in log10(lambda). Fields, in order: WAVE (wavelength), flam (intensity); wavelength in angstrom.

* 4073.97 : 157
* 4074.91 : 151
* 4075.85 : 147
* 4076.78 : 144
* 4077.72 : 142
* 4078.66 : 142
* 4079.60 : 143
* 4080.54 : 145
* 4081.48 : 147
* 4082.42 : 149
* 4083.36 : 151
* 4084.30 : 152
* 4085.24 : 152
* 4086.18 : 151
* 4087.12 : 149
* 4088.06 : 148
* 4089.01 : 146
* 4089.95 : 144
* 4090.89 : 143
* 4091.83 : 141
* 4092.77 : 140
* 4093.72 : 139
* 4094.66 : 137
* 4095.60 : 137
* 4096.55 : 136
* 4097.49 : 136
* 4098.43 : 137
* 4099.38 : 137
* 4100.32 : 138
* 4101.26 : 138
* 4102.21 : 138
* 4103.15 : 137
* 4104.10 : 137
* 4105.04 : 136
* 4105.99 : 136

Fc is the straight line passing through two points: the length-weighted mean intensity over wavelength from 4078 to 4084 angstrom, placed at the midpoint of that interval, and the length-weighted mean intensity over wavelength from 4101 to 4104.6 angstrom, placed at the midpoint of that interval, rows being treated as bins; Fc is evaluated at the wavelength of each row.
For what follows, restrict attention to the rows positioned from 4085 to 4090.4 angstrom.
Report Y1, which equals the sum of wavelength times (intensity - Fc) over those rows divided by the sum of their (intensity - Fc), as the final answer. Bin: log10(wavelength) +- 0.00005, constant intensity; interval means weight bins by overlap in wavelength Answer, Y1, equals 4086.9 angstrom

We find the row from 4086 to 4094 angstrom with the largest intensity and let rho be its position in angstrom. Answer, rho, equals 4086.18 angstrom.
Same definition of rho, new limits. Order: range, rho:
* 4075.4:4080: 4075.85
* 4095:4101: 4100.32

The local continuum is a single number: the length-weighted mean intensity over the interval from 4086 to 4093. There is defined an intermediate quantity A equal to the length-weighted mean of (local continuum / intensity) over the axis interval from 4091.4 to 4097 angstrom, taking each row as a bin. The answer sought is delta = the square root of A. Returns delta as 1.024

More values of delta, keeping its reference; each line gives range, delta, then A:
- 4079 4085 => 0.991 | 0.98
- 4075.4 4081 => 1.005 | 1.01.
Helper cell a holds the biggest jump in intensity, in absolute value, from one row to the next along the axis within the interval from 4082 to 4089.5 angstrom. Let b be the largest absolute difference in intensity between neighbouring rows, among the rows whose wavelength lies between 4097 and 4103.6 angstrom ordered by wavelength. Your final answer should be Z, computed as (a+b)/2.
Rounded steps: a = 2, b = 1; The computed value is 1.5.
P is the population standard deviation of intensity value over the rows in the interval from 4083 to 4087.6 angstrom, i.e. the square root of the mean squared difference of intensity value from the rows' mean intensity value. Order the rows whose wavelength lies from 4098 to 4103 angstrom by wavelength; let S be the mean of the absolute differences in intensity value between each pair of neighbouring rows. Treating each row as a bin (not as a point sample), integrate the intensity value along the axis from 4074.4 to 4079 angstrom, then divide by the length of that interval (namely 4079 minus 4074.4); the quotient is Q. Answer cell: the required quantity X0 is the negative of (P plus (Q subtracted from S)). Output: 144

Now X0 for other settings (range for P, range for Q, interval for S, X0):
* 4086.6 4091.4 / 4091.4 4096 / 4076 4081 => 135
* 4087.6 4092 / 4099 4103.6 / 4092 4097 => 134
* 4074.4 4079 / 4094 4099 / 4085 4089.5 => 132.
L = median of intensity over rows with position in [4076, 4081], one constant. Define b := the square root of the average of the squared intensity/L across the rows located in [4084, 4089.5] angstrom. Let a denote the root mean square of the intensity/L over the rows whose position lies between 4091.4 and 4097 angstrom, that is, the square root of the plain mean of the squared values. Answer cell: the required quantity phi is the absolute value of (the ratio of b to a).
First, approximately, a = 0.97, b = 1.05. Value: 1.08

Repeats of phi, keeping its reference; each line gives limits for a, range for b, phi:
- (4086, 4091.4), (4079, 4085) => 1.01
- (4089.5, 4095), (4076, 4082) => 1.02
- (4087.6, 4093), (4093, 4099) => 0.95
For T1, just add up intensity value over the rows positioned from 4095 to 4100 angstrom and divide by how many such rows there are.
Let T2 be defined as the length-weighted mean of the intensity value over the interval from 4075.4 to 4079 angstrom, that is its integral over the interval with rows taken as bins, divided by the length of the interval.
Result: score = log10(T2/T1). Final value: 0.023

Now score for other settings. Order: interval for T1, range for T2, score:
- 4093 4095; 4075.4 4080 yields 0.018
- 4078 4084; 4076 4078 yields -0.006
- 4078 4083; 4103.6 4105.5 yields -0.027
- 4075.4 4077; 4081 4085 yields 0.013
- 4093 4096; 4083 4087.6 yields 0.040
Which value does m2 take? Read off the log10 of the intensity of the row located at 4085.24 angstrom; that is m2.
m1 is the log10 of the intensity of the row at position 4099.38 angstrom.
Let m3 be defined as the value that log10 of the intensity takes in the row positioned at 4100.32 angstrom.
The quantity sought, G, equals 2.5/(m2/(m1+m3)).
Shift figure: 4.90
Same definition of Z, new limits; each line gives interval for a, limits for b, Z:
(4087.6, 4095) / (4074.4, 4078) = 3.0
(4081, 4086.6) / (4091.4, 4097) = 2.0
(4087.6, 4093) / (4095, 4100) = 1.5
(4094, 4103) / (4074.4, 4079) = 2.5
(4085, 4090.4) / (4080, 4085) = 2.0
